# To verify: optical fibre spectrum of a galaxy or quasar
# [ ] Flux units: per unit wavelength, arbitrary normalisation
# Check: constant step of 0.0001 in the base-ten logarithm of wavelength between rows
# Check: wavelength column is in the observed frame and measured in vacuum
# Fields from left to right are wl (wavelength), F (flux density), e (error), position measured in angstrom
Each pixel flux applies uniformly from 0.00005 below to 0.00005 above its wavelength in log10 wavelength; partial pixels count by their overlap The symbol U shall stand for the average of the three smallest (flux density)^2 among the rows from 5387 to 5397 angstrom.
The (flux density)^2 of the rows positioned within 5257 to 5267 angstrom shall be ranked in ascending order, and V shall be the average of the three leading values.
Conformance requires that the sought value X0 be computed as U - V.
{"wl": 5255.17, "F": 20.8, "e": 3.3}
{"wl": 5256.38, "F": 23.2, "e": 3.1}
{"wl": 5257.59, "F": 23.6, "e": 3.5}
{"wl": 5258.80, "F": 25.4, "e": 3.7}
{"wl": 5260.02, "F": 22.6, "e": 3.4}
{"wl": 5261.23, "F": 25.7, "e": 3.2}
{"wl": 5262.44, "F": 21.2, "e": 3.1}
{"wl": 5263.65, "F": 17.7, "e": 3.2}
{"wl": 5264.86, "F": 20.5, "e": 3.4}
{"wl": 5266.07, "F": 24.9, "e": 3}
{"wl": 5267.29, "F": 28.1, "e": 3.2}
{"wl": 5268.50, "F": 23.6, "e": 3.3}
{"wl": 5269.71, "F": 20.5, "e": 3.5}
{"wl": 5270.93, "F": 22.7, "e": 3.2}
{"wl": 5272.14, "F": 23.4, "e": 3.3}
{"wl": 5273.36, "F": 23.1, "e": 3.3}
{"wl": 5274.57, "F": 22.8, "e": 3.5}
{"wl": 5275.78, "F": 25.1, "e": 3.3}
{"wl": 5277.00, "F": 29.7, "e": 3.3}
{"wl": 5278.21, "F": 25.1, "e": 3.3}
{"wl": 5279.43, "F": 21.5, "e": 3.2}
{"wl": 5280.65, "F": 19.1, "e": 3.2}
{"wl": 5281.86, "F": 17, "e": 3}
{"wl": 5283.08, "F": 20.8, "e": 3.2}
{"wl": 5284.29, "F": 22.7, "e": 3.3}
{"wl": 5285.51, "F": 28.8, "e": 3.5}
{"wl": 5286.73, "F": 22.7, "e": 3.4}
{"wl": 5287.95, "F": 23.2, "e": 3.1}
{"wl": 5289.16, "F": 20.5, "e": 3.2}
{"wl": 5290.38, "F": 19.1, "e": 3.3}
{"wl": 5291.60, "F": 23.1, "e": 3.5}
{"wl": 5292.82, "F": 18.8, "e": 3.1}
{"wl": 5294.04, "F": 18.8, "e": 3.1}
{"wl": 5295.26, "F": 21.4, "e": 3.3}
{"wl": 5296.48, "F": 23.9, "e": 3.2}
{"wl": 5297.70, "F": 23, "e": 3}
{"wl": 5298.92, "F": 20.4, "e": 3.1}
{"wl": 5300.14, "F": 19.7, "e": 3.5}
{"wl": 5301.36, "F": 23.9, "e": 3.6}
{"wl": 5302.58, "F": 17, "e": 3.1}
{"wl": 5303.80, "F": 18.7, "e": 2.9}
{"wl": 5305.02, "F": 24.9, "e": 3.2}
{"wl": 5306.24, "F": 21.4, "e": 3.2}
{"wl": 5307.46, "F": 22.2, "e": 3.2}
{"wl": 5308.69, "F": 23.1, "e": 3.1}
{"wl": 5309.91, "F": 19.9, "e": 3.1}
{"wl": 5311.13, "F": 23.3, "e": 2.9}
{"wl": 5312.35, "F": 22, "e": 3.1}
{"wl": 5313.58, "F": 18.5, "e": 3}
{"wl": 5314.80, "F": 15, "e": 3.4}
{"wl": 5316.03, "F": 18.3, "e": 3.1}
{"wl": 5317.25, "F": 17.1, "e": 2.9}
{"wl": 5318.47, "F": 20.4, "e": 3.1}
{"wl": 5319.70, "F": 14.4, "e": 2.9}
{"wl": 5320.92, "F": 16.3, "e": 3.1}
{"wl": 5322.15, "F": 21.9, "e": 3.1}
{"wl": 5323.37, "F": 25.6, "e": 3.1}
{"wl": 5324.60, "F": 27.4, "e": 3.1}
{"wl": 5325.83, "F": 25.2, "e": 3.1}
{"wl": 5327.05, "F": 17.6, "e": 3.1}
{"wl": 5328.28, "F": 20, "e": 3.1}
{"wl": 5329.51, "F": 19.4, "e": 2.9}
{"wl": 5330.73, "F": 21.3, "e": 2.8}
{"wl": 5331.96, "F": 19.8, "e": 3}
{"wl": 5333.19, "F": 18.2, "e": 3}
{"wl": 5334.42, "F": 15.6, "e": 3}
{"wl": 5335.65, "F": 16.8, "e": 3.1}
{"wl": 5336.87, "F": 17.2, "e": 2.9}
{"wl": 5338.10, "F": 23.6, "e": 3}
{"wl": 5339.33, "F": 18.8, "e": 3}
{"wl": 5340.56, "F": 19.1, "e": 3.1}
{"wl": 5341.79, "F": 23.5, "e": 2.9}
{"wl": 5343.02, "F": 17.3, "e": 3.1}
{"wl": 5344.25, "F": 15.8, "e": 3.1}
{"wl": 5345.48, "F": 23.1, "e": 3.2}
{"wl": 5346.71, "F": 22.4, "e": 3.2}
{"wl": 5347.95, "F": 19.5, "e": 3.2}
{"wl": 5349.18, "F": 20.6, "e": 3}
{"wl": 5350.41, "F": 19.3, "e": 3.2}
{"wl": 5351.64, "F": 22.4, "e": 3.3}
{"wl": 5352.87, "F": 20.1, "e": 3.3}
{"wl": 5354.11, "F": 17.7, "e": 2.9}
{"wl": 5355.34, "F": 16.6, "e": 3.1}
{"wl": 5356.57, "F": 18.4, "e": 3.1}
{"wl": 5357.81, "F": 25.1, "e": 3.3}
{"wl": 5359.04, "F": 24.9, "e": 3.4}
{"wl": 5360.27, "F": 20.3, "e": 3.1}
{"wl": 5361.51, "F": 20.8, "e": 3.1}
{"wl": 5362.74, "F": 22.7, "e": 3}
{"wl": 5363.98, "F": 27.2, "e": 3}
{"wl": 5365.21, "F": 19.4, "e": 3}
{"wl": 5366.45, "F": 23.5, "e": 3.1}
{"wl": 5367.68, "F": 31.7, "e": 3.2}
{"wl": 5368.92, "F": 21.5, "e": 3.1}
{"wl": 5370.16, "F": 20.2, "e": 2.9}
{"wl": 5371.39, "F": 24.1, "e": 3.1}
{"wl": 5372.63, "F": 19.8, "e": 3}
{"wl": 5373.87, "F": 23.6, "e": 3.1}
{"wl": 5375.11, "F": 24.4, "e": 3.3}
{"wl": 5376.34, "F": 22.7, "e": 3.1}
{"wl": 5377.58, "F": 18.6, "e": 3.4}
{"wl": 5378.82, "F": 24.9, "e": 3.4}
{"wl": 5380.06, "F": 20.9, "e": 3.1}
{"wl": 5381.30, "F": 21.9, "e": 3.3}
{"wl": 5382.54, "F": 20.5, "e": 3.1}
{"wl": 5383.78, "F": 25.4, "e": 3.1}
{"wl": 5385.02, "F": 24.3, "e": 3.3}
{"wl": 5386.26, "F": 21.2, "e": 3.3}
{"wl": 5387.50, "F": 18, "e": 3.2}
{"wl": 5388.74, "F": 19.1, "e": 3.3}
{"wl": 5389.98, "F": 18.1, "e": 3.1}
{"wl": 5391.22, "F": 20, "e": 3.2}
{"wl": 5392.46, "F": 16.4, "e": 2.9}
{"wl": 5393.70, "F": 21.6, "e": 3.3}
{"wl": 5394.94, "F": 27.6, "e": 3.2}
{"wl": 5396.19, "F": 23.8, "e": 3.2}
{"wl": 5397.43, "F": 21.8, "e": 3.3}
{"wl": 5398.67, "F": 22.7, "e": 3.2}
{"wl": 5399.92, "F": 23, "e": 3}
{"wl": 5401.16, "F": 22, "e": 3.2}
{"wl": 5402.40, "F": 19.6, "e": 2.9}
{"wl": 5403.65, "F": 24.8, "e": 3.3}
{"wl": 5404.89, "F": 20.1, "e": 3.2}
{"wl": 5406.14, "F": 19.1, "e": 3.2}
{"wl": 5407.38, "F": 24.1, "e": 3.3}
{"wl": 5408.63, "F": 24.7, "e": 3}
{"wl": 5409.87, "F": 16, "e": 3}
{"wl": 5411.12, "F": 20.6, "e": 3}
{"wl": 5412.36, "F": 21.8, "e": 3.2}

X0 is -87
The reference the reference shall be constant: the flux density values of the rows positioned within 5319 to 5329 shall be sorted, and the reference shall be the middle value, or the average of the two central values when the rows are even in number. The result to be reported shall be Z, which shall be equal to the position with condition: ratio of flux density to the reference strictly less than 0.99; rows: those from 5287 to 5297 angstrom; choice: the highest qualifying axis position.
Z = 5294.04 angstrom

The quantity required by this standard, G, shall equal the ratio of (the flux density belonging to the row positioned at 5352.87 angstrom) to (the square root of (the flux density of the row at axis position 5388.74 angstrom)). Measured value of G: 4.60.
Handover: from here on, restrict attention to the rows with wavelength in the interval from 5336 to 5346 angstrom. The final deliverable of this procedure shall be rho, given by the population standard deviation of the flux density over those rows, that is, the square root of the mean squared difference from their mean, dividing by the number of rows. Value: 2.95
